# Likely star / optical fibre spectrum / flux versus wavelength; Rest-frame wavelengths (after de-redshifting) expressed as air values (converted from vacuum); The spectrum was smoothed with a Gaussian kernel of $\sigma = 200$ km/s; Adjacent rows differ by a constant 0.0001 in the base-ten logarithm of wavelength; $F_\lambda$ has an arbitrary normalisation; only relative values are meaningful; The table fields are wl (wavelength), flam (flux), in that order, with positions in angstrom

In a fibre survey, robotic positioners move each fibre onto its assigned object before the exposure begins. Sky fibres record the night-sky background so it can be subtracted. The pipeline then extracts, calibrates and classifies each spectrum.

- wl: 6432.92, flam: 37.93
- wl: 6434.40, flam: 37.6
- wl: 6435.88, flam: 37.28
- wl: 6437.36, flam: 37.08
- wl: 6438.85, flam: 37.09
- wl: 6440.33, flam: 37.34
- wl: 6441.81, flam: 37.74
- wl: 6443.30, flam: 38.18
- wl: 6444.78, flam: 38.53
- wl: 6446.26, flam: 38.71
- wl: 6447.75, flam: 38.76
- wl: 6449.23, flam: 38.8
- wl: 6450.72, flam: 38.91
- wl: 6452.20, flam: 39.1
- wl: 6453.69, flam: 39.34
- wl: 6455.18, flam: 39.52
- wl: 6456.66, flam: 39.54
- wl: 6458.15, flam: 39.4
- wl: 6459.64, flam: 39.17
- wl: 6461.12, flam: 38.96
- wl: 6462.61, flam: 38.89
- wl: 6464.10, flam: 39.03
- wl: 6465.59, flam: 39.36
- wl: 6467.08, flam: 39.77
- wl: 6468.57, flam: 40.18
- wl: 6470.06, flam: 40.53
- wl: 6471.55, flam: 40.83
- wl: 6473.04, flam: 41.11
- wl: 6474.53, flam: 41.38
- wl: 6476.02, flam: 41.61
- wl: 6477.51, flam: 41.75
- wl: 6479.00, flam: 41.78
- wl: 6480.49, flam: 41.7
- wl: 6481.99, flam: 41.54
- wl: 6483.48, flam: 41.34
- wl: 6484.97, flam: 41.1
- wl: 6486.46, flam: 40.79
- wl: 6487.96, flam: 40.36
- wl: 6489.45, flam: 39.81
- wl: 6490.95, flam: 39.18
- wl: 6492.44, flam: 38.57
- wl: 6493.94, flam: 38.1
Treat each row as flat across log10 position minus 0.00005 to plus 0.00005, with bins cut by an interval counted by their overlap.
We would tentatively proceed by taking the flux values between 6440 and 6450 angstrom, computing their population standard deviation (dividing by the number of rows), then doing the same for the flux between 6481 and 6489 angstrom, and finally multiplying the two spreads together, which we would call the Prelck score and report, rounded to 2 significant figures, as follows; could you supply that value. 0.22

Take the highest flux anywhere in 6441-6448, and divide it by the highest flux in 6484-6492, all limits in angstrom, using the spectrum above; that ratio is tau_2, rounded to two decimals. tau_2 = 0.94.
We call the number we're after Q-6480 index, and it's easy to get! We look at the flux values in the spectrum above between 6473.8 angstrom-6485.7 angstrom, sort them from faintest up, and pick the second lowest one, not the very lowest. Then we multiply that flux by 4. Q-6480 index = 165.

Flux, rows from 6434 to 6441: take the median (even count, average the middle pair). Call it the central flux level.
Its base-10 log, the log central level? 1.571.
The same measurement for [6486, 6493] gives 1.600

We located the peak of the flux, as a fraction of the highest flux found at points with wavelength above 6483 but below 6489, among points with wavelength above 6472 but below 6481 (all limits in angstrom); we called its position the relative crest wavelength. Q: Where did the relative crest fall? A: 6479.00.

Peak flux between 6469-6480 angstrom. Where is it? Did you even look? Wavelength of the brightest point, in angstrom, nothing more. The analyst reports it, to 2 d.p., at 6479.00 angstrom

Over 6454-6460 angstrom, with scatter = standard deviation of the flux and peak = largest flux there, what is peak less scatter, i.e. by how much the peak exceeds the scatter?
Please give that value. 39.4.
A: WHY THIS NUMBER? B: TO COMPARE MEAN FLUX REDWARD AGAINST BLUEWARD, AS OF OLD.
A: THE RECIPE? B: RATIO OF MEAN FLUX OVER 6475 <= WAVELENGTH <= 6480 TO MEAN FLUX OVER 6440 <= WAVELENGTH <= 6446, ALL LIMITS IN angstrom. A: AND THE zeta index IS 1.10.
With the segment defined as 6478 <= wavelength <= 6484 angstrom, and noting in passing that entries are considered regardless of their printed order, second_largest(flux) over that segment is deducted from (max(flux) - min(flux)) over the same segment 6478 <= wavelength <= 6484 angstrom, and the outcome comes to -41.3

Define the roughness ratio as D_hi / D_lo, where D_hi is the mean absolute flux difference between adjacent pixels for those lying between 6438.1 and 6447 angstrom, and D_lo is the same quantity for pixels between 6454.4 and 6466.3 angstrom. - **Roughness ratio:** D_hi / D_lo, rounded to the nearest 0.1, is 2.0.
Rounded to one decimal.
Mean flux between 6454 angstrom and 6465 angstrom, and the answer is 39.2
